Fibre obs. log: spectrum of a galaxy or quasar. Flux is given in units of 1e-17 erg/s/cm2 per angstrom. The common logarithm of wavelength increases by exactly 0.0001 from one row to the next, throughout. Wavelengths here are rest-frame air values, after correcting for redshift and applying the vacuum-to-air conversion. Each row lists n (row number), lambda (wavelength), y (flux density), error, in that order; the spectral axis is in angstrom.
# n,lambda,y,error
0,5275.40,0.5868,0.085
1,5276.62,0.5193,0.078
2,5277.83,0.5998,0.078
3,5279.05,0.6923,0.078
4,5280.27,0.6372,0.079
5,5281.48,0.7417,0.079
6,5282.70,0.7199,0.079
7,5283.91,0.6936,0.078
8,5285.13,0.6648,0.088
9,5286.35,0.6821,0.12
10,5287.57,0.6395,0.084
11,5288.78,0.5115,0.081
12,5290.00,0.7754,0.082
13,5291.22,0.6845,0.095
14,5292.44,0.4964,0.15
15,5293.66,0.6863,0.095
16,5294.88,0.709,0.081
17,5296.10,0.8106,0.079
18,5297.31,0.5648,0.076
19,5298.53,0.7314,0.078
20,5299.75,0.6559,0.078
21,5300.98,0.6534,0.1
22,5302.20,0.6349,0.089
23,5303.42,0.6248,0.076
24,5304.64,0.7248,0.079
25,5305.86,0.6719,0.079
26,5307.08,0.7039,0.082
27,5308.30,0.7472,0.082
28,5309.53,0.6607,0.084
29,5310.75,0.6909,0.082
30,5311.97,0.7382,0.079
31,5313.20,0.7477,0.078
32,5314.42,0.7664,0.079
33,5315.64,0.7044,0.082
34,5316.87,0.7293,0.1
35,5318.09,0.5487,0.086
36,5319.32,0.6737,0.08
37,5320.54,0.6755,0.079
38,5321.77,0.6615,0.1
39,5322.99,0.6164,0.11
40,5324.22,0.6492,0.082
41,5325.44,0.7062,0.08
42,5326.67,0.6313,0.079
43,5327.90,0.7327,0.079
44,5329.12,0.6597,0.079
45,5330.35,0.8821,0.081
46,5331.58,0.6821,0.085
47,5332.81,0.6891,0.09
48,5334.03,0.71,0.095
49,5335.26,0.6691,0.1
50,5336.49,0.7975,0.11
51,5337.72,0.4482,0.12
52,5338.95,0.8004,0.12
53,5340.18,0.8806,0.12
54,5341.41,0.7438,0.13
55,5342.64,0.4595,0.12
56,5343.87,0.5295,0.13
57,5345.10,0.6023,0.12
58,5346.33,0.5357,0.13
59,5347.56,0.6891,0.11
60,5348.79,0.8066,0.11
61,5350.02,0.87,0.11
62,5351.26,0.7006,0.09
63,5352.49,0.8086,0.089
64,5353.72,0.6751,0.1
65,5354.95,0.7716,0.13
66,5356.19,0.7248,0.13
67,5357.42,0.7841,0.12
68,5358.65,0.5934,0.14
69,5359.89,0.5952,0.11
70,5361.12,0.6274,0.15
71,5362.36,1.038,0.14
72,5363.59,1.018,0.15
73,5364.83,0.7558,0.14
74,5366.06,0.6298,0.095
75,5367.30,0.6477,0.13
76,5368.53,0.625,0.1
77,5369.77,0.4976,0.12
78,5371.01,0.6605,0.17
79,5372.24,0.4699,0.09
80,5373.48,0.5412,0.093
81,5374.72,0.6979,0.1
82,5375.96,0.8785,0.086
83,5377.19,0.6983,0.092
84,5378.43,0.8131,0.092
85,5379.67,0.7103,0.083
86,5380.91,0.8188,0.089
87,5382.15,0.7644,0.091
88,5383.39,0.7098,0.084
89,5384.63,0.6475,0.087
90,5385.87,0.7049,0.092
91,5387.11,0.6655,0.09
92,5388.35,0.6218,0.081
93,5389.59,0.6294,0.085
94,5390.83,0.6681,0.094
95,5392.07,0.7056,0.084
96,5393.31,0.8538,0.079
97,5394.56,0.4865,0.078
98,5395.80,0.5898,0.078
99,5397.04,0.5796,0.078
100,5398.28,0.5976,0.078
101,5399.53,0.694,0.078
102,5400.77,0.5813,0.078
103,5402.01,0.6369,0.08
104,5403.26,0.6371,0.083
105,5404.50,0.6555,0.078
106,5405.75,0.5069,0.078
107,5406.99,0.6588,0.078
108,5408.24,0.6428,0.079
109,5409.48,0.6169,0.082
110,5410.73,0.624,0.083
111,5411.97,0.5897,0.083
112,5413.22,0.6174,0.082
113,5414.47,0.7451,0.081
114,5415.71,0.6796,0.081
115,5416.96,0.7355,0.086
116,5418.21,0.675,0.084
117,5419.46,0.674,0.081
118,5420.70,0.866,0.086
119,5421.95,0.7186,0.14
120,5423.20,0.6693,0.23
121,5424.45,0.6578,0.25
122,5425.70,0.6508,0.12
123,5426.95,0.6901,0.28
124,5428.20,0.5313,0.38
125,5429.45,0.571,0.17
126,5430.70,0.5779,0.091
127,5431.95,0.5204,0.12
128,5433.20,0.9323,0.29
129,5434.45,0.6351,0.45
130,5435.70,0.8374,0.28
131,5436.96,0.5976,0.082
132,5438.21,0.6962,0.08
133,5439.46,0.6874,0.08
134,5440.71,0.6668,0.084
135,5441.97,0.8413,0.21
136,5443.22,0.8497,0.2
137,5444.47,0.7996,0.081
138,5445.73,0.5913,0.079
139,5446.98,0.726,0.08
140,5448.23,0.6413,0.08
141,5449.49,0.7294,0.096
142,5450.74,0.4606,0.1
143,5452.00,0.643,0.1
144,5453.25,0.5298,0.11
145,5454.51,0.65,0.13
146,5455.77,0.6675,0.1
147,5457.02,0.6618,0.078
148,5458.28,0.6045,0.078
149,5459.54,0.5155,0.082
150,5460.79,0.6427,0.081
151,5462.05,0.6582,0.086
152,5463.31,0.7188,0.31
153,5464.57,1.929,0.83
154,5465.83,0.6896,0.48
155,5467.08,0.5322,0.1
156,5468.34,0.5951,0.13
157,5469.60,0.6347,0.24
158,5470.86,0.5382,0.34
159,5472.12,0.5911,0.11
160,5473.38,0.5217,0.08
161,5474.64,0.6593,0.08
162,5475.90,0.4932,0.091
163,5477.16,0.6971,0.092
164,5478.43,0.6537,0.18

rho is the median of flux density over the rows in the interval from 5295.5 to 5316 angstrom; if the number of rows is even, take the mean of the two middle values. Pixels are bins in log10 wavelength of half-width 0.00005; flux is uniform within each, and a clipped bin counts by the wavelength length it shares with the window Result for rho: 0.704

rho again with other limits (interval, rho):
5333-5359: 0.710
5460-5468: 0.674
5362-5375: 0.648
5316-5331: 0.668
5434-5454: 0.677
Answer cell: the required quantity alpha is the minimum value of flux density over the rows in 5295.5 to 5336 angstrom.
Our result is 0.5487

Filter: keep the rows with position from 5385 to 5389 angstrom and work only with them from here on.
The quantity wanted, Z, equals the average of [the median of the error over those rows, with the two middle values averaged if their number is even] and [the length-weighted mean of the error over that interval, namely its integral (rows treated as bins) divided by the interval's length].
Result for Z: 0.0888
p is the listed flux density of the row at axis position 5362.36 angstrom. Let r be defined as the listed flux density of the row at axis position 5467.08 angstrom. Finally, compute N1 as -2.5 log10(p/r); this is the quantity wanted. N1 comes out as -0.73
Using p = 1.038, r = 0.5322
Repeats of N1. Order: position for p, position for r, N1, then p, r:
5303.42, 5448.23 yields 0.03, 0.6248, 0.6413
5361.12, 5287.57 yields 0.02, 0.6274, 0.6395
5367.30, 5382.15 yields 0.18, 0.6477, 0.7644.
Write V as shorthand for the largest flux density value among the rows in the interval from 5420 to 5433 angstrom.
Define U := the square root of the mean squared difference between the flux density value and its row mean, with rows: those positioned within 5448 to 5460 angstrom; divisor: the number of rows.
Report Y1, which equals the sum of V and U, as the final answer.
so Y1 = 0.94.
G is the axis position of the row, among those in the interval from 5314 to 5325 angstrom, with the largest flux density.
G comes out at 5314.42 angstrom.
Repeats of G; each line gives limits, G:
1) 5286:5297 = 5296.10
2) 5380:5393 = 5380.91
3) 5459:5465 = 5464.57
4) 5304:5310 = 5308.30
